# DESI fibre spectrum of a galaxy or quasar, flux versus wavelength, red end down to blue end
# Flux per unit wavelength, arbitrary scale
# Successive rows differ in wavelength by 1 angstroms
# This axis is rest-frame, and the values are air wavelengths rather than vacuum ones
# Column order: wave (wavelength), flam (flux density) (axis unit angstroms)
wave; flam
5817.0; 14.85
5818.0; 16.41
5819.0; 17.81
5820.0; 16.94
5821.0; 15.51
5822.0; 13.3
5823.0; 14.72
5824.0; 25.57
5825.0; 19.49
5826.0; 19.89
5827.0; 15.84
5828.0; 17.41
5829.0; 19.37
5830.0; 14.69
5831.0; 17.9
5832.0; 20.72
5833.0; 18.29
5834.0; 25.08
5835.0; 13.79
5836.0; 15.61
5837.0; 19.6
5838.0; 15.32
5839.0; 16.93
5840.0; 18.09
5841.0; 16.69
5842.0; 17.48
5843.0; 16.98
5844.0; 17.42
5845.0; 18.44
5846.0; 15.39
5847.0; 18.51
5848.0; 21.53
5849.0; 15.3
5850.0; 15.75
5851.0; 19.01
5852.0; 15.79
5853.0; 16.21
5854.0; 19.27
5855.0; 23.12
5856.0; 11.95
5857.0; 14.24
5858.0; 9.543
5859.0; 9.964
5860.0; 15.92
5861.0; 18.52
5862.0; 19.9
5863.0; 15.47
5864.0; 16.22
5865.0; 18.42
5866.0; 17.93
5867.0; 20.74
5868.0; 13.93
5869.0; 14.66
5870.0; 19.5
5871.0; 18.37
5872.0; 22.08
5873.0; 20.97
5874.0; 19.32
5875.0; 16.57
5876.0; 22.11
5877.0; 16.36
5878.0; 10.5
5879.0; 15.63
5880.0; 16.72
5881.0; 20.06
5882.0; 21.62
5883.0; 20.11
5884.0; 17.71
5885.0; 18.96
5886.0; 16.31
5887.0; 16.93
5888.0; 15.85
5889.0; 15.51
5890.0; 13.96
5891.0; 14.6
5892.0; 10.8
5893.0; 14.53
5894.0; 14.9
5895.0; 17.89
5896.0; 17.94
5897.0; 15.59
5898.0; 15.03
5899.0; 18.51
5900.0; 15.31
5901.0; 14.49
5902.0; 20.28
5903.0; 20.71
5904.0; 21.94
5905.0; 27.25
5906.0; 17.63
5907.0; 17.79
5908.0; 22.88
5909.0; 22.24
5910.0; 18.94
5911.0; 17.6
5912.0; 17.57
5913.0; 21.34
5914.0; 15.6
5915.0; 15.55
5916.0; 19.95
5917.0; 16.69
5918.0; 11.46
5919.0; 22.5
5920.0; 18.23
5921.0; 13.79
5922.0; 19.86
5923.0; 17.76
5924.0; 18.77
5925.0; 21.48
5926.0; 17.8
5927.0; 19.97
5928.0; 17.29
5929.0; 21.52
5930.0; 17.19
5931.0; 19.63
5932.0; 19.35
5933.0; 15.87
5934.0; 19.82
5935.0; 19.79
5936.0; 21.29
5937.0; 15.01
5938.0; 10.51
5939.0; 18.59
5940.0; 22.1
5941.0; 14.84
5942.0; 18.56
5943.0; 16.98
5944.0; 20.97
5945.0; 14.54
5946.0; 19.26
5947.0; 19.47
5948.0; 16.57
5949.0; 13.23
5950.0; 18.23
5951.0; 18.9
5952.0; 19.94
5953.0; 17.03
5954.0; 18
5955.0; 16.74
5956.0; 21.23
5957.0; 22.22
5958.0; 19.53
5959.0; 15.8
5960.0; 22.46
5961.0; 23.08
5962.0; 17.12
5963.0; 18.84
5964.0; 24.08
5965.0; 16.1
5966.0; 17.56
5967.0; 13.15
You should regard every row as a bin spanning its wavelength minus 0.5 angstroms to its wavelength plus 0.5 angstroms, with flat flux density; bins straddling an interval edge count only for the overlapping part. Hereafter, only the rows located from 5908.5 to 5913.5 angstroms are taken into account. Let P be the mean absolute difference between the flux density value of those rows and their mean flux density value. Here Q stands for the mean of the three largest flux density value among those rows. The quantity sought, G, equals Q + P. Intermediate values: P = 1.8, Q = 20.8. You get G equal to 22.6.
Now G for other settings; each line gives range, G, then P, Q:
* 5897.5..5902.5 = 20.2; 2.1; 18.0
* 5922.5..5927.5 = 21.3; 1.3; 20.1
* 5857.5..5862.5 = 22.1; 4.0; 18.1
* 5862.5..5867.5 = 20.6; 1.5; 19.0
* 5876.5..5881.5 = 19.9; 2.2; 17.7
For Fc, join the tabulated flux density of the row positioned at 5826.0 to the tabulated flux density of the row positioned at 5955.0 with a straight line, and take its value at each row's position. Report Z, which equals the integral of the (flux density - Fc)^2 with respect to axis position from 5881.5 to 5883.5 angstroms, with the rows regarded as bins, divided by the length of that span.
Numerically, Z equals 6.1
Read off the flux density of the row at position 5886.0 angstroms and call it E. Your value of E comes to 16.31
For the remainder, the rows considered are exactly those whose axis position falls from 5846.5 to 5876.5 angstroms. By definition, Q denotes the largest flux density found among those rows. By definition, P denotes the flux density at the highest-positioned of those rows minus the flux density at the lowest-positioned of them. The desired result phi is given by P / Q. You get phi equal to 0.2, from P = 4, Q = 23.12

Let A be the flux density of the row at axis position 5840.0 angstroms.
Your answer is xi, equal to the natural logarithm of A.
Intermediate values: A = 18.09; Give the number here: 2.90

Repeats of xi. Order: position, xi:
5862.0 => 2.99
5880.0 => 2.82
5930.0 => 2.84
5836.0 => 2.75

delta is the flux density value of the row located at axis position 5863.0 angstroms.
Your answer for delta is 15.47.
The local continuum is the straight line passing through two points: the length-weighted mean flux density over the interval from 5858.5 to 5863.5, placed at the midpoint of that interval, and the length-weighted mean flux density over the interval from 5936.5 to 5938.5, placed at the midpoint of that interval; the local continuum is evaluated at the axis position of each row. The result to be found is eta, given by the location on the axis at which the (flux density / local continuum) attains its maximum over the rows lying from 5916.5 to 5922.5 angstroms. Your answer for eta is 5919.0 angstroms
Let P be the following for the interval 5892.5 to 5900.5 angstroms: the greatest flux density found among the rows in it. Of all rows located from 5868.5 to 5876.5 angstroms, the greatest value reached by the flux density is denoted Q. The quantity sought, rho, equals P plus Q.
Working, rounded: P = 18.51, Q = 22.11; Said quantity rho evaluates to 40.6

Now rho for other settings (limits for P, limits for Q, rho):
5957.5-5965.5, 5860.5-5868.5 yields 44.8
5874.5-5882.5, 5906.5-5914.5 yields 45.0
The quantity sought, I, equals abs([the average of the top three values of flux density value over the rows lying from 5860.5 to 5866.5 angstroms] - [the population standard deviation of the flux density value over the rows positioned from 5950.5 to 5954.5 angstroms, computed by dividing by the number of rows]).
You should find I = 17.9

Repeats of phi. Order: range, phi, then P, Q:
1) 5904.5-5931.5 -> -0.3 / -8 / 27.25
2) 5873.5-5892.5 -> -0.4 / -9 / 22.11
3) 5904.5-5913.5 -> -0.2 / -6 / 27.25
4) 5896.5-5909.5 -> 0.2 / 7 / 27.25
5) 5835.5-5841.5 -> 0.1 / 1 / 19.6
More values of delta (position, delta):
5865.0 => 18.42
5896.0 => 17.94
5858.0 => 9.543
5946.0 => 19.26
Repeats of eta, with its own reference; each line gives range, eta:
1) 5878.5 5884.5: 5882.0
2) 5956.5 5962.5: 5961.0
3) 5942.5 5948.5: 5944.0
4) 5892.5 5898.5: 5896.0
